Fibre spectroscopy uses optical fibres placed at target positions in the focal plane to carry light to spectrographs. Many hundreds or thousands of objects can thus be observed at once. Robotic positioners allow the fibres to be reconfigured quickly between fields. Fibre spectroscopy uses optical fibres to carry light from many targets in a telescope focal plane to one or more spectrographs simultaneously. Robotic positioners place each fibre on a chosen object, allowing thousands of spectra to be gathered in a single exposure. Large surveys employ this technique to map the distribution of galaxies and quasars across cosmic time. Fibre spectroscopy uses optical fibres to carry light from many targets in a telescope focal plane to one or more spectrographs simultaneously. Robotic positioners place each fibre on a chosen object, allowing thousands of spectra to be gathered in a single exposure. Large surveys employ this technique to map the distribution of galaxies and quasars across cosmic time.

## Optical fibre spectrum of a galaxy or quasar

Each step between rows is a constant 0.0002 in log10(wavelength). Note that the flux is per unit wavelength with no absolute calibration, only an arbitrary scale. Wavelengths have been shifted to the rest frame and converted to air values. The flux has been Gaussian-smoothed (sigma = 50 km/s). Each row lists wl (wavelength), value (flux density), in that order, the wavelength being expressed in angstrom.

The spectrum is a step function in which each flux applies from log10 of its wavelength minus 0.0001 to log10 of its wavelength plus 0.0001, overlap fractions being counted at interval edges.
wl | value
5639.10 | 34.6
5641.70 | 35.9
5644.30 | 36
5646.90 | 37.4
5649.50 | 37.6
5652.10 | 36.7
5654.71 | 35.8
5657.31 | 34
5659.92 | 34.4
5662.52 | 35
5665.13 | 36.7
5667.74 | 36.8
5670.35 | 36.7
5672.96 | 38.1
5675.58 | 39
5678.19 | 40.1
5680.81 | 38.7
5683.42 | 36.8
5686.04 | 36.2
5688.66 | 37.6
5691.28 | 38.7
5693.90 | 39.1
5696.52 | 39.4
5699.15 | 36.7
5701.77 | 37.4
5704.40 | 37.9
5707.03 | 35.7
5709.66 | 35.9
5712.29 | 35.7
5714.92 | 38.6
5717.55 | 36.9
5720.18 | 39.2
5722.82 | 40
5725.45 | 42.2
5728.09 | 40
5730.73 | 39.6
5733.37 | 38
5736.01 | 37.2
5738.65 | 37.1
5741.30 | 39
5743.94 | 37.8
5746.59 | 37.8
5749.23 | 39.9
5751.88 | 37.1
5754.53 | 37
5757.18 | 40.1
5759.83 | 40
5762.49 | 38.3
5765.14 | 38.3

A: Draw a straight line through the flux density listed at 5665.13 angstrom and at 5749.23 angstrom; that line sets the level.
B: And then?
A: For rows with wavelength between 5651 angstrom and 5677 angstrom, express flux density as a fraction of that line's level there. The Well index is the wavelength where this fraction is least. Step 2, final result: 5657.31 angstrom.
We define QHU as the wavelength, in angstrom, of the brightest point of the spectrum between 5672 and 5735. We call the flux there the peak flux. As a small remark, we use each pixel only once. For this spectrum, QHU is 5725.45 angstrom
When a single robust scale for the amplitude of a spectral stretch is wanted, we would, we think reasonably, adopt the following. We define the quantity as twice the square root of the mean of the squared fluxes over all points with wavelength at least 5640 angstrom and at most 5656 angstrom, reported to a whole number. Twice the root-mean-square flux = 73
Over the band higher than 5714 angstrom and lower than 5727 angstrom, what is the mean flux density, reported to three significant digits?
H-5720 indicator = 39.4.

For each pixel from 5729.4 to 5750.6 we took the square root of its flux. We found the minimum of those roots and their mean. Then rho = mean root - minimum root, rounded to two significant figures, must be 0.097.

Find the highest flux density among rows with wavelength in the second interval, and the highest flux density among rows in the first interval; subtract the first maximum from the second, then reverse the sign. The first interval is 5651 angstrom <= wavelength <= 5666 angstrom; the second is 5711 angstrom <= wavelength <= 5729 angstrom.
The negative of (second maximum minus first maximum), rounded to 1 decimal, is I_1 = -5.5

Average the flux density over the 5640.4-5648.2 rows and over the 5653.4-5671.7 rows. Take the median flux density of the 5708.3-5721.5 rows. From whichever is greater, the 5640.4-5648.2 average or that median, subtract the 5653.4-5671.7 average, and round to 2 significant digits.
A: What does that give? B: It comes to 1.3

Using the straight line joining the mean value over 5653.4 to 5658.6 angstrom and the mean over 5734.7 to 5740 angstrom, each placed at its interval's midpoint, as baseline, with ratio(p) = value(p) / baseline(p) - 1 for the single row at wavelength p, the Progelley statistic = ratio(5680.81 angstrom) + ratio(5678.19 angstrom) 0.22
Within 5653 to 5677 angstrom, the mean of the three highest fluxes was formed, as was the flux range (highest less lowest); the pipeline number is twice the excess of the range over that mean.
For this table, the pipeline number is -66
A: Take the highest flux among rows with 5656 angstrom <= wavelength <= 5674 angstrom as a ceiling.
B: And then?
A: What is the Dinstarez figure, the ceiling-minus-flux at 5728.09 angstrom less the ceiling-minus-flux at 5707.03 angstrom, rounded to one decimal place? -4.3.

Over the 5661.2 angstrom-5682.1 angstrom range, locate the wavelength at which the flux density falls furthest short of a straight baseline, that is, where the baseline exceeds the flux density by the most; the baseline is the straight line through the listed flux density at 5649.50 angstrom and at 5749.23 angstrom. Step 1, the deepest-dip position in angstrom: 5662.52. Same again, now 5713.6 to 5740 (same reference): 5738.65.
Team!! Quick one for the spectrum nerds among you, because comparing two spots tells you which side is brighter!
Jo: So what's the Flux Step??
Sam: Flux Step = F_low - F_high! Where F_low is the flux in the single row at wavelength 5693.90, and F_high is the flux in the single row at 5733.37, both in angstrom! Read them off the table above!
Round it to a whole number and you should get 1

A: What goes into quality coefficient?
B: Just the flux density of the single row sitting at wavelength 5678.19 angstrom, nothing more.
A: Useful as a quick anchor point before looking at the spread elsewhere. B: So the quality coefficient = 40.1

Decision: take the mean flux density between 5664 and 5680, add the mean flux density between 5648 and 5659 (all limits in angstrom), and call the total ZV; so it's 73.9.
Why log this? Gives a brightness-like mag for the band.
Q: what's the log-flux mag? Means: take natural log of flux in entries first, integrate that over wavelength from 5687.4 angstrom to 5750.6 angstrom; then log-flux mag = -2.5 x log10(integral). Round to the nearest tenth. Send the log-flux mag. -5.9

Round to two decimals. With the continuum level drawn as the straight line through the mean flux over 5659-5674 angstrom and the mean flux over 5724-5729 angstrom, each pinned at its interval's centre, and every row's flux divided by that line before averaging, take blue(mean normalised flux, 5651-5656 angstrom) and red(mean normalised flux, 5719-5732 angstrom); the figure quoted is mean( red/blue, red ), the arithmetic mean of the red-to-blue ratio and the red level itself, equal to 0.97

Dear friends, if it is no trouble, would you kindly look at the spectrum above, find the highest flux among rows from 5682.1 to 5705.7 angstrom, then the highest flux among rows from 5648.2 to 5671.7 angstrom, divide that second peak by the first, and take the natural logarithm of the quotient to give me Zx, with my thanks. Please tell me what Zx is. -0.047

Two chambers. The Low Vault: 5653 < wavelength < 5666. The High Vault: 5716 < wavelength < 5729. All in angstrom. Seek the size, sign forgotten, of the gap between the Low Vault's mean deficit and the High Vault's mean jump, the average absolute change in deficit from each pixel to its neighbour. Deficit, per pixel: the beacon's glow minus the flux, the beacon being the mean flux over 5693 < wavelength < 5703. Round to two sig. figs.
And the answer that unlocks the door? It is 1.1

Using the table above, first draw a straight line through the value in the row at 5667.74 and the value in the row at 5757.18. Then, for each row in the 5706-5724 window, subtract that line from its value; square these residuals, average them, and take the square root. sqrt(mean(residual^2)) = 1.88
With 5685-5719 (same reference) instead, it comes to 1.57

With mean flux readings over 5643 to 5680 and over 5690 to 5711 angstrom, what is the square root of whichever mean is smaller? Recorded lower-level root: 6.06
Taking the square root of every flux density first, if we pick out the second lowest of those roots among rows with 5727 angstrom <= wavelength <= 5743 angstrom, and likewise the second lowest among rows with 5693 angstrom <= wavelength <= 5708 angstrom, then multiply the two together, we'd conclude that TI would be 36.9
